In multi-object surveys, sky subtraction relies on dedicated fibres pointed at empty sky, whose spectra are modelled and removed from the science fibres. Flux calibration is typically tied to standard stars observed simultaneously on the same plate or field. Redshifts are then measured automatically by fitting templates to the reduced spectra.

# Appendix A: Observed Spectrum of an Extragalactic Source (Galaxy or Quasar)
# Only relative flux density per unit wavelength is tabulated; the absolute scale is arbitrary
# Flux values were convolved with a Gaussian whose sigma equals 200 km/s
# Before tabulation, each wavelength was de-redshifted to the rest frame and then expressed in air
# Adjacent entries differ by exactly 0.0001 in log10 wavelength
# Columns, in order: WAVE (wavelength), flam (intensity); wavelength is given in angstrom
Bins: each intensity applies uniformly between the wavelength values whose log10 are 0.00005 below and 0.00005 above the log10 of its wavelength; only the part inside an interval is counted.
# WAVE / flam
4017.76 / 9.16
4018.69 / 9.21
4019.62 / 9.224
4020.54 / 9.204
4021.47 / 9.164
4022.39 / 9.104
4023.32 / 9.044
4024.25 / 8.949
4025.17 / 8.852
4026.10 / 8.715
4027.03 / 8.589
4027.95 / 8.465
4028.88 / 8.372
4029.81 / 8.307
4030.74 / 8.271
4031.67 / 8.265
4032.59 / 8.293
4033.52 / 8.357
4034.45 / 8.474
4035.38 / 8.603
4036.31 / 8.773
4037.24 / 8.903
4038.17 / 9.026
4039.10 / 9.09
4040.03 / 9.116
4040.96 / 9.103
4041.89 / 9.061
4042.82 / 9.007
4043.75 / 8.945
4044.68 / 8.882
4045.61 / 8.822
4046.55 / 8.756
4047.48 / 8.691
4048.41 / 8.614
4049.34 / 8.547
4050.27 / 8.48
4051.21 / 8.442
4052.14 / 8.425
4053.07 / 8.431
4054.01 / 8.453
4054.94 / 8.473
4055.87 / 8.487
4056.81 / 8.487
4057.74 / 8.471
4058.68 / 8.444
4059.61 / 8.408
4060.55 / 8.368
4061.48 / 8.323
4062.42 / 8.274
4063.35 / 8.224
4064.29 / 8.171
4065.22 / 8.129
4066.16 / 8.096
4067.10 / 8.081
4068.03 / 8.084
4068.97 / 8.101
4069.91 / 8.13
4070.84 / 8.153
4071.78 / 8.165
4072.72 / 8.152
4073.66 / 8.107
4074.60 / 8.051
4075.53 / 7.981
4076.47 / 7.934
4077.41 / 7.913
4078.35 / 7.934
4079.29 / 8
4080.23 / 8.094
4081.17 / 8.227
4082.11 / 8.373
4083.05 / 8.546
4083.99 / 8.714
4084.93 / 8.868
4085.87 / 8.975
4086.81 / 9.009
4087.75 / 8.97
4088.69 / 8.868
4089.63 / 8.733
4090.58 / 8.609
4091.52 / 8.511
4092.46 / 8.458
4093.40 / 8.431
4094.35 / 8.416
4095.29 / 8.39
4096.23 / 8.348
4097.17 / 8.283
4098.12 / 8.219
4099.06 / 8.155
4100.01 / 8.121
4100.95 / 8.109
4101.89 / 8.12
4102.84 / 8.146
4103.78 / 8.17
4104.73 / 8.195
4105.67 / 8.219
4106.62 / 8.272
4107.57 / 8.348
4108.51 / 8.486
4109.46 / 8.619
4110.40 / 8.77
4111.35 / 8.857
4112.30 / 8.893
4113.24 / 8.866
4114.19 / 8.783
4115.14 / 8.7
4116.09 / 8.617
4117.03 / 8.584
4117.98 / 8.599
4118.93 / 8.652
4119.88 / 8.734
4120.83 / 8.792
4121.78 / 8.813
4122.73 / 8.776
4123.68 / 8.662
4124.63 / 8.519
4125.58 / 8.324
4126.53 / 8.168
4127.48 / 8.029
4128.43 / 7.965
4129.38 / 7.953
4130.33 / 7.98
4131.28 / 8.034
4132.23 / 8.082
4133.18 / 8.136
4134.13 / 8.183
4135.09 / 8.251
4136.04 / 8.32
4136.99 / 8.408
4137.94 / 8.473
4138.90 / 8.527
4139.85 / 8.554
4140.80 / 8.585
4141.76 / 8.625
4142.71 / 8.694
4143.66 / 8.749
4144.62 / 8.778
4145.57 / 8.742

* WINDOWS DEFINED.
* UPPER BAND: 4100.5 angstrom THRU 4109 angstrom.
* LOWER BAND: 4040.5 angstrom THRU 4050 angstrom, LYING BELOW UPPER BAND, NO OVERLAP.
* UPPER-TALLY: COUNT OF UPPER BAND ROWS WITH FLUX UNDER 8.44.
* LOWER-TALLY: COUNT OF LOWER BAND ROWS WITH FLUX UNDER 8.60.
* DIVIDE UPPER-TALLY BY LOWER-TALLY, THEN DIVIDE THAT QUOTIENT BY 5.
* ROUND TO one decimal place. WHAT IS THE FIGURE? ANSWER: 1.6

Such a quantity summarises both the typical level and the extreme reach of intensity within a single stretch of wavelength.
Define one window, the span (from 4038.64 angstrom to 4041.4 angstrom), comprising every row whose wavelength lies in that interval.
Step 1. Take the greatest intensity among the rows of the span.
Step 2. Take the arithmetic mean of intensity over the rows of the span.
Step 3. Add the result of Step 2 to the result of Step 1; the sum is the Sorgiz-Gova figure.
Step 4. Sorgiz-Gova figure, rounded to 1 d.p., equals 18.2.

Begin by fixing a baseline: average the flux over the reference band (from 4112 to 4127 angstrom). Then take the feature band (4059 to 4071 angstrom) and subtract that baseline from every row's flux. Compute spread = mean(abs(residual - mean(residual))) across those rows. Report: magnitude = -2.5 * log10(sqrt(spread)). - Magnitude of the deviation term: 1.3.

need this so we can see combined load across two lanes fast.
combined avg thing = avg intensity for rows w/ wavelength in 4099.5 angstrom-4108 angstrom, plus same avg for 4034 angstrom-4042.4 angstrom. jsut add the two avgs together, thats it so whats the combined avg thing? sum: 17.09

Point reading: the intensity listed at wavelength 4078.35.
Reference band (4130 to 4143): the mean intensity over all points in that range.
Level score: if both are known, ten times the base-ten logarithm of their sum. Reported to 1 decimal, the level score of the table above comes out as 12.1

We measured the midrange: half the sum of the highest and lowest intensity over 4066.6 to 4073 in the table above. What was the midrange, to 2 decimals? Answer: 8.12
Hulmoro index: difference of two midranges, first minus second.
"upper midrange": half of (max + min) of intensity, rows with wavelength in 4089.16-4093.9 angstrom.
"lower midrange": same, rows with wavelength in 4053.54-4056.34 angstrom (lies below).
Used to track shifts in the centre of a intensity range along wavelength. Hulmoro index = 0.11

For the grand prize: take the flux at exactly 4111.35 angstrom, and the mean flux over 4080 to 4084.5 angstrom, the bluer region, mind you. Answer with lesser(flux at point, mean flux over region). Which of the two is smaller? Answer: 8.4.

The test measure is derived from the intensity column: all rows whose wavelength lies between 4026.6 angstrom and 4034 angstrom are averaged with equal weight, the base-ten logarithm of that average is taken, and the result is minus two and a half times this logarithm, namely -2.31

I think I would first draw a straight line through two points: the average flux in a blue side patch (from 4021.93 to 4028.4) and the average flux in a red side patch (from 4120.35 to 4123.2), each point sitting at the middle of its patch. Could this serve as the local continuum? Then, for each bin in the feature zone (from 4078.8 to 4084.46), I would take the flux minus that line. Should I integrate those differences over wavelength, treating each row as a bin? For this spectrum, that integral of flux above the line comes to -2.7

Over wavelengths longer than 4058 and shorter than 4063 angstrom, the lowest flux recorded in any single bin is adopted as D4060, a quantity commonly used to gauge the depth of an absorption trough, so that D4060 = 8.274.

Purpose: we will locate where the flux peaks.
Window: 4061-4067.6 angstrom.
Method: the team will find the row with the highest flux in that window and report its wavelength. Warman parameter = 4061.48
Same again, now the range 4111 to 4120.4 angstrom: 4112.30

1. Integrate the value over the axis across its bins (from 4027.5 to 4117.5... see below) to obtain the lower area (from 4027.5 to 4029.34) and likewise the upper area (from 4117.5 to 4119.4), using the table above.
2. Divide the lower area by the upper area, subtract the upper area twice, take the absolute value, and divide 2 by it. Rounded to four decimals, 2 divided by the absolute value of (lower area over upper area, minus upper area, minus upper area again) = 0.0630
